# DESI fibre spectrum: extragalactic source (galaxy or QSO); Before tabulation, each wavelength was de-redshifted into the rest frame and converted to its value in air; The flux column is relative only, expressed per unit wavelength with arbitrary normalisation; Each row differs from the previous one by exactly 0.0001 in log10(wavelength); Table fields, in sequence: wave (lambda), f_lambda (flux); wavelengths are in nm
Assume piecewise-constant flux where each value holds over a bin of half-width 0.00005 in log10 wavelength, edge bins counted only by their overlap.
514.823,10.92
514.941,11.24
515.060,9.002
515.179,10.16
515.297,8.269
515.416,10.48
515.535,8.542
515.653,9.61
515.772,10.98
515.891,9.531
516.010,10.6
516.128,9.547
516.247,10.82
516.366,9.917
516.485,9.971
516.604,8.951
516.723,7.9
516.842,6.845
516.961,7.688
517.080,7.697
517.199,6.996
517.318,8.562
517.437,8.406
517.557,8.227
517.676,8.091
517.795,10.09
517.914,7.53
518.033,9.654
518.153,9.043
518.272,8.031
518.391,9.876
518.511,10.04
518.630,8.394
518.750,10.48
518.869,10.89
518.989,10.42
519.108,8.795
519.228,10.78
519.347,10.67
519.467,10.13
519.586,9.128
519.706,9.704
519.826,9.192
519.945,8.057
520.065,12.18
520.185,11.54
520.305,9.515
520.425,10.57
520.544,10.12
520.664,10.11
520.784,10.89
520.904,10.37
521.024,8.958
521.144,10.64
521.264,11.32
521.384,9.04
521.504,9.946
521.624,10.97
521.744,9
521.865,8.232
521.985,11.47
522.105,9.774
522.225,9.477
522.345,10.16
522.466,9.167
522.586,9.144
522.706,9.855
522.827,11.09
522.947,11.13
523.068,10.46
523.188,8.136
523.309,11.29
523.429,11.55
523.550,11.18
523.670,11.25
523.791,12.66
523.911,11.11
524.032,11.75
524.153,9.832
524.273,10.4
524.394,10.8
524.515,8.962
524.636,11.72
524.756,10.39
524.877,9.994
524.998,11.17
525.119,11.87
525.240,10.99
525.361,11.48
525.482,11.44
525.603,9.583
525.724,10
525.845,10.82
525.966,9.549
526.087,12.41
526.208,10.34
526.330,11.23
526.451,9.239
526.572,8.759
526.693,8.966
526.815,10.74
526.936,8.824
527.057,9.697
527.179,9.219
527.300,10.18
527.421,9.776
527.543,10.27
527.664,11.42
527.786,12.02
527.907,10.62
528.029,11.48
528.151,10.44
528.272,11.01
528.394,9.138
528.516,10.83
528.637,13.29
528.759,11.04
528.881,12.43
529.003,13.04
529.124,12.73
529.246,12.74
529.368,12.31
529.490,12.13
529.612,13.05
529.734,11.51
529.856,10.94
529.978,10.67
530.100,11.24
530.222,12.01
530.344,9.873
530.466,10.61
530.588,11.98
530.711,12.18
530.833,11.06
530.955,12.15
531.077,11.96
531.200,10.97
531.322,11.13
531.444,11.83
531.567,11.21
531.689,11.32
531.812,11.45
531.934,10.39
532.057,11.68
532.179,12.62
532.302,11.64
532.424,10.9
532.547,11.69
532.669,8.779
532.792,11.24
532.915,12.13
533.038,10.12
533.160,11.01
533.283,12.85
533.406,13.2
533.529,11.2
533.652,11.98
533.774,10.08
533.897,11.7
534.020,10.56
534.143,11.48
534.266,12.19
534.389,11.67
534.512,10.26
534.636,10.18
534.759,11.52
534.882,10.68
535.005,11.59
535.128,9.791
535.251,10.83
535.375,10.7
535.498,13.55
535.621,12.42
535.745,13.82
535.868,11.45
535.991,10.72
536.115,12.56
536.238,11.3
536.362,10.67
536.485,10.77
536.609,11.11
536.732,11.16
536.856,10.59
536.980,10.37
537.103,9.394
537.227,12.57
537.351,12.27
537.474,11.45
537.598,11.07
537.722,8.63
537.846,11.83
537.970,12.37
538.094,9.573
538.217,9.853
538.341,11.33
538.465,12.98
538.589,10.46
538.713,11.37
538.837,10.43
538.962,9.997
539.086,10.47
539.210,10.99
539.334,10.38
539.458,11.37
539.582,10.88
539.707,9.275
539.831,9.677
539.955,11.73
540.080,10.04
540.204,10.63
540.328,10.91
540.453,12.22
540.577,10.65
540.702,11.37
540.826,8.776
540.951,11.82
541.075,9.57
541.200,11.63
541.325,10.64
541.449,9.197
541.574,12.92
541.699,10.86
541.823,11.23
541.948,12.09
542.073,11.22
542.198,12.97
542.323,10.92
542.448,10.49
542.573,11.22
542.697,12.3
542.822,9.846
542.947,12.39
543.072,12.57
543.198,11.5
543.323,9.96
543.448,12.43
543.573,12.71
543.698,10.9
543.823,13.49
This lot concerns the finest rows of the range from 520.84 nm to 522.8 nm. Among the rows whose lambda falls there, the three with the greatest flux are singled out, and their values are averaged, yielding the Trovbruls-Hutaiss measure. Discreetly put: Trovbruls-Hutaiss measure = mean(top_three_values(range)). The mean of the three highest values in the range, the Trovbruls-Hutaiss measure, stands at 11.3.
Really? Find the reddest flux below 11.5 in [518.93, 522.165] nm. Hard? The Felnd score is 522.105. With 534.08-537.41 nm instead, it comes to 537.103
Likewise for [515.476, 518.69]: 518.630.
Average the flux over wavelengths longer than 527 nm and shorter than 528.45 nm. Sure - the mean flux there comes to 10.4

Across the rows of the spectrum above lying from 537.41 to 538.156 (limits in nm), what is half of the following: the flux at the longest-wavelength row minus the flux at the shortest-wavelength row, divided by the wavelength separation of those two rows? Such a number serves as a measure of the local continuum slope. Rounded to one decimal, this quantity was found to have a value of -1.5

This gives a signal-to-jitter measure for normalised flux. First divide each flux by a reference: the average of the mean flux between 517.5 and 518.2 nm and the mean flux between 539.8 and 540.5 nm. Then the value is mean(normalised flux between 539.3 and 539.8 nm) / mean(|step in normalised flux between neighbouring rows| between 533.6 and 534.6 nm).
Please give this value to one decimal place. 8.9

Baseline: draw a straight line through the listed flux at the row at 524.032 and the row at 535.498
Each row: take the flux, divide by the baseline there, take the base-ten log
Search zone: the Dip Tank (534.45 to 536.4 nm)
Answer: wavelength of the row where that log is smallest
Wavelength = 535.128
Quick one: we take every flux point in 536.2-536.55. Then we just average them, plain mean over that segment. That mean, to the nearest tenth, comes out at 10.9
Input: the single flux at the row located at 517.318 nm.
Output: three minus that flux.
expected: -5.56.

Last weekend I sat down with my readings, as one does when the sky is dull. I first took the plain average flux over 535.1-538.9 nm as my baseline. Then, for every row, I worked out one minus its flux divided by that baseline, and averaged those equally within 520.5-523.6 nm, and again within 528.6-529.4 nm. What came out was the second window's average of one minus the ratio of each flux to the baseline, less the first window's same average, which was -0.21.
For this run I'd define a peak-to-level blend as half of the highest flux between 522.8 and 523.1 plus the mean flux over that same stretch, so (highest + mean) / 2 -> 11.0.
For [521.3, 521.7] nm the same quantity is 10.5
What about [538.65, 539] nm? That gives 11.0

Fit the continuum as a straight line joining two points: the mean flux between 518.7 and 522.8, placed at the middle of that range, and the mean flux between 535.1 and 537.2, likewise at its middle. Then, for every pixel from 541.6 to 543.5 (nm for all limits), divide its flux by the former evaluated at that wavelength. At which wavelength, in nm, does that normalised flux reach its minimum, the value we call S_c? 542.822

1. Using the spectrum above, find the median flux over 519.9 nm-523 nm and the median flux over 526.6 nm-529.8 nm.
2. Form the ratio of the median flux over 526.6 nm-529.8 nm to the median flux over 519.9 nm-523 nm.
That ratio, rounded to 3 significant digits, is 1.09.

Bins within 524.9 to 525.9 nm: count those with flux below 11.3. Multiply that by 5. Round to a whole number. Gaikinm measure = 25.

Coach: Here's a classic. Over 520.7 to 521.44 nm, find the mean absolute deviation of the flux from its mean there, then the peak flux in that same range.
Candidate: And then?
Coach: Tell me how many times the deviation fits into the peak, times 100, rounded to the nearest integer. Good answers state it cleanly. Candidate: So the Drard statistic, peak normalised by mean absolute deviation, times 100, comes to 1410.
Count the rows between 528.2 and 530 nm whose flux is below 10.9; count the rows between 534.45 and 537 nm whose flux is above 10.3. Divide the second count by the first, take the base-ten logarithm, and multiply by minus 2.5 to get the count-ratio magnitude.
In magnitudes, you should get -1.9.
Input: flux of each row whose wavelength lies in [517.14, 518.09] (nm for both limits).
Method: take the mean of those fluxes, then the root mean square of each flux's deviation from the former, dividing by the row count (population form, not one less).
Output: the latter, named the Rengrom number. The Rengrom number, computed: 0.95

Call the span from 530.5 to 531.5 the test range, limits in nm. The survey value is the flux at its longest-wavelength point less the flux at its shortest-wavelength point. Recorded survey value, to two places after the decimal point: -0.15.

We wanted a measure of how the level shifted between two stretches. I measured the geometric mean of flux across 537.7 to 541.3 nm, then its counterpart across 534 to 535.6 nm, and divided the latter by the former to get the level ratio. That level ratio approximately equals 1.04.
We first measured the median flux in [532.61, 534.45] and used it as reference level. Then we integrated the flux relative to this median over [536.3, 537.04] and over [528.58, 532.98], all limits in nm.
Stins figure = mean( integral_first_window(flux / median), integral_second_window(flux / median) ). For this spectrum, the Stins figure 2.6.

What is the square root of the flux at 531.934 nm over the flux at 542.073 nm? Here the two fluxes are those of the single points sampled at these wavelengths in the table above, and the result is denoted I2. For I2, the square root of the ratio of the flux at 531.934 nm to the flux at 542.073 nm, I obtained 0.96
